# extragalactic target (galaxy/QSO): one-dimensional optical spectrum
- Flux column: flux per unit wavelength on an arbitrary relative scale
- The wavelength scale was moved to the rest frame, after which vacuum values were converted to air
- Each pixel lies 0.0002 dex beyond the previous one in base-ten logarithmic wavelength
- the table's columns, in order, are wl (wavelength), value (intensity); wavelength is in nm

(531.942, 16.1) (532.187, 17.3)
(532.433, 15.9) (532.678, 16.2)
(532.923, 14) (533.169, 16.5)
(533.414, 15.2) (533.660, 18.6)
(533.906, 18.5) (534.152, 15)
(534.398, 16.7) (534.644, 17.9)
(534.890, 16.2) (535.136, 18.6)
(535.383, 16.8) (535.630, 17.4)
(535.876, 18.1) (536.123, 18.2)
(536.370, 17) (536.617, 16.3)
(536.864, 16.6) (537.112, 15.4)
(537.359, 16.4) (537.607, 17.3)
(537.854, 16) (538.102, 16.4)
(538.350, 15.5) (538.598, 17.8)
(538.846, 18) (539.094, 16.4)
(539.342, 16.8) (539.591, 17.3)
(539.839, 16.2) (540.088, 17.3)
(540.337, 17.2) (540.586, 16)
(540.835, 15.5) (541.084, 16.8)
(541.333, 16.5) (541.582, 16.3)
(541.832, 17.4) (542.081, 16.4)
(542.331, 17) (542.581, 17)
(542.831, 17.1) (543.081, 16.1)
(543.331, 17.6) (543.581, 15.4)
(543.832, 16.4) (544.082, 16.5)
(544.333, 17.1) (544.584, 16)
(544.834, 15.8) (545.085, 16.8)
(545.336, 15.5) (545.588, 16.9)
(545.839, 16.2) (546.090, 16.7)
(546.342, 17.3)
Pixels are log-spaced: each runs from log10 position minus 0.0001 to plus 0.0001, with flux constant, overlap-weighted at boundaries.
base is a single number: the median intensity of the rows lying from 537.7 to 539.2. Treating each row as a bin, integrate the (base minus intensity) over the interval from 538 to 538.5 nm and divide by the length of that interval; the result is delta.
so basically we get 0.4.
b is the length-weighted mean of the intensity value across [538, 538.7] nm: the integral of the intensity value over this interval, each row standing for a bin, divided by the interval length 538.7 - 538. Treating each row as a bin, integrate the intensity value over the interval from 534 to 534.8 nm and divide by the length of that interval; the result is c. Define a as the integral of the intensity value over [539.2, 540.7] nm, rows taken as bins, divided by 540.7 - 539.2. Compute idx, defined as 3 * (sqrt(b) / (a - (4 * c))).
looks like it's -0.246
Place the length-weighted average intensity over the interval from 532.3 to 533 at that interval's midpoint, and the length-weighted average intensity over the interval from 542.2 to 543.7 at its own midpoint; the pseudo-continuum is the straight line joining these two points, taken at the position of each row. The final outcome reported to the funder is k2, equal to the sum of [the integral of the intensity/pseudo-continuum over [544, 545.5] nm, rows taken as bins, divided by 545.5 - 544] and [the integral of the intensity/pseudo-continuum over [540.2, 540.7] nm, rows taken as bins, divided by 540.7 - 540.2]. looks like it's 1.98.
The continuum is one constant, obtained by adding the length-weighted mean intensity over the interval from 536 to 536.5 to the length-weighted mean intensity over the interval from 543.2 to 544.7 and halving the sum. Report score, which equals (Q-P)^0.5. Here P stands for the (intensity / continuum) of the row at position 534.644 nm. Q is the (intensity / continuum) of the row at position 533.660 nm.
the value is 0.20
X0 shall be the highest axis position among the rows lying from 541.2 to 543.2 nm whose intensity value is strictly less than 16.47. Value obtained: 543.081 nm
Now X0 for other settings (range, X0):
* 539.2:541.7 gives 541.582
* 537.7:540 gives 539.839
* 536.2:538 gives 537.854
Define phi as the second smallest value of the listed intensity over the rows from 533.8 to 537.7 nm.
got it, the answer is 15.4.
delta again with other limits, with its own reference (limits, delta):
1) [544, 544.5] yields -0.4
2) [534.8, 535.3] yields -1.0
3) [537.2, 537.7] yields -0.3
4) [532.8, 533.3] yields 1.2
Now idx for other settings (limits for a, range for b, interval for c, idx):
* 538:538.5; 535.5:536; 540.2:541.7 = -0.255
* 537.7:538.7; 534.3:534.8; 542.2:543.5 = -0.244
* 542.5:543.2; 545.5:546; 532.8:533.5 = -0.276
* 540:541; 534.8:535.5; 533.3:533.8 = -0.242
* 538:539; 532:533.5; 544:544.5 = -0.239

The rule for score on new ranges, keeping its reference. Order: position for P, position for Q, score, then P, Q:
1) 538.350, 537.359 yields 0.23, 0.91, 0.96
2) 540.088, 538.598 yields 0.17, 1.02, 1.04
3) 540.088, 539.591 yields 0.00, 1.02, 1.02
